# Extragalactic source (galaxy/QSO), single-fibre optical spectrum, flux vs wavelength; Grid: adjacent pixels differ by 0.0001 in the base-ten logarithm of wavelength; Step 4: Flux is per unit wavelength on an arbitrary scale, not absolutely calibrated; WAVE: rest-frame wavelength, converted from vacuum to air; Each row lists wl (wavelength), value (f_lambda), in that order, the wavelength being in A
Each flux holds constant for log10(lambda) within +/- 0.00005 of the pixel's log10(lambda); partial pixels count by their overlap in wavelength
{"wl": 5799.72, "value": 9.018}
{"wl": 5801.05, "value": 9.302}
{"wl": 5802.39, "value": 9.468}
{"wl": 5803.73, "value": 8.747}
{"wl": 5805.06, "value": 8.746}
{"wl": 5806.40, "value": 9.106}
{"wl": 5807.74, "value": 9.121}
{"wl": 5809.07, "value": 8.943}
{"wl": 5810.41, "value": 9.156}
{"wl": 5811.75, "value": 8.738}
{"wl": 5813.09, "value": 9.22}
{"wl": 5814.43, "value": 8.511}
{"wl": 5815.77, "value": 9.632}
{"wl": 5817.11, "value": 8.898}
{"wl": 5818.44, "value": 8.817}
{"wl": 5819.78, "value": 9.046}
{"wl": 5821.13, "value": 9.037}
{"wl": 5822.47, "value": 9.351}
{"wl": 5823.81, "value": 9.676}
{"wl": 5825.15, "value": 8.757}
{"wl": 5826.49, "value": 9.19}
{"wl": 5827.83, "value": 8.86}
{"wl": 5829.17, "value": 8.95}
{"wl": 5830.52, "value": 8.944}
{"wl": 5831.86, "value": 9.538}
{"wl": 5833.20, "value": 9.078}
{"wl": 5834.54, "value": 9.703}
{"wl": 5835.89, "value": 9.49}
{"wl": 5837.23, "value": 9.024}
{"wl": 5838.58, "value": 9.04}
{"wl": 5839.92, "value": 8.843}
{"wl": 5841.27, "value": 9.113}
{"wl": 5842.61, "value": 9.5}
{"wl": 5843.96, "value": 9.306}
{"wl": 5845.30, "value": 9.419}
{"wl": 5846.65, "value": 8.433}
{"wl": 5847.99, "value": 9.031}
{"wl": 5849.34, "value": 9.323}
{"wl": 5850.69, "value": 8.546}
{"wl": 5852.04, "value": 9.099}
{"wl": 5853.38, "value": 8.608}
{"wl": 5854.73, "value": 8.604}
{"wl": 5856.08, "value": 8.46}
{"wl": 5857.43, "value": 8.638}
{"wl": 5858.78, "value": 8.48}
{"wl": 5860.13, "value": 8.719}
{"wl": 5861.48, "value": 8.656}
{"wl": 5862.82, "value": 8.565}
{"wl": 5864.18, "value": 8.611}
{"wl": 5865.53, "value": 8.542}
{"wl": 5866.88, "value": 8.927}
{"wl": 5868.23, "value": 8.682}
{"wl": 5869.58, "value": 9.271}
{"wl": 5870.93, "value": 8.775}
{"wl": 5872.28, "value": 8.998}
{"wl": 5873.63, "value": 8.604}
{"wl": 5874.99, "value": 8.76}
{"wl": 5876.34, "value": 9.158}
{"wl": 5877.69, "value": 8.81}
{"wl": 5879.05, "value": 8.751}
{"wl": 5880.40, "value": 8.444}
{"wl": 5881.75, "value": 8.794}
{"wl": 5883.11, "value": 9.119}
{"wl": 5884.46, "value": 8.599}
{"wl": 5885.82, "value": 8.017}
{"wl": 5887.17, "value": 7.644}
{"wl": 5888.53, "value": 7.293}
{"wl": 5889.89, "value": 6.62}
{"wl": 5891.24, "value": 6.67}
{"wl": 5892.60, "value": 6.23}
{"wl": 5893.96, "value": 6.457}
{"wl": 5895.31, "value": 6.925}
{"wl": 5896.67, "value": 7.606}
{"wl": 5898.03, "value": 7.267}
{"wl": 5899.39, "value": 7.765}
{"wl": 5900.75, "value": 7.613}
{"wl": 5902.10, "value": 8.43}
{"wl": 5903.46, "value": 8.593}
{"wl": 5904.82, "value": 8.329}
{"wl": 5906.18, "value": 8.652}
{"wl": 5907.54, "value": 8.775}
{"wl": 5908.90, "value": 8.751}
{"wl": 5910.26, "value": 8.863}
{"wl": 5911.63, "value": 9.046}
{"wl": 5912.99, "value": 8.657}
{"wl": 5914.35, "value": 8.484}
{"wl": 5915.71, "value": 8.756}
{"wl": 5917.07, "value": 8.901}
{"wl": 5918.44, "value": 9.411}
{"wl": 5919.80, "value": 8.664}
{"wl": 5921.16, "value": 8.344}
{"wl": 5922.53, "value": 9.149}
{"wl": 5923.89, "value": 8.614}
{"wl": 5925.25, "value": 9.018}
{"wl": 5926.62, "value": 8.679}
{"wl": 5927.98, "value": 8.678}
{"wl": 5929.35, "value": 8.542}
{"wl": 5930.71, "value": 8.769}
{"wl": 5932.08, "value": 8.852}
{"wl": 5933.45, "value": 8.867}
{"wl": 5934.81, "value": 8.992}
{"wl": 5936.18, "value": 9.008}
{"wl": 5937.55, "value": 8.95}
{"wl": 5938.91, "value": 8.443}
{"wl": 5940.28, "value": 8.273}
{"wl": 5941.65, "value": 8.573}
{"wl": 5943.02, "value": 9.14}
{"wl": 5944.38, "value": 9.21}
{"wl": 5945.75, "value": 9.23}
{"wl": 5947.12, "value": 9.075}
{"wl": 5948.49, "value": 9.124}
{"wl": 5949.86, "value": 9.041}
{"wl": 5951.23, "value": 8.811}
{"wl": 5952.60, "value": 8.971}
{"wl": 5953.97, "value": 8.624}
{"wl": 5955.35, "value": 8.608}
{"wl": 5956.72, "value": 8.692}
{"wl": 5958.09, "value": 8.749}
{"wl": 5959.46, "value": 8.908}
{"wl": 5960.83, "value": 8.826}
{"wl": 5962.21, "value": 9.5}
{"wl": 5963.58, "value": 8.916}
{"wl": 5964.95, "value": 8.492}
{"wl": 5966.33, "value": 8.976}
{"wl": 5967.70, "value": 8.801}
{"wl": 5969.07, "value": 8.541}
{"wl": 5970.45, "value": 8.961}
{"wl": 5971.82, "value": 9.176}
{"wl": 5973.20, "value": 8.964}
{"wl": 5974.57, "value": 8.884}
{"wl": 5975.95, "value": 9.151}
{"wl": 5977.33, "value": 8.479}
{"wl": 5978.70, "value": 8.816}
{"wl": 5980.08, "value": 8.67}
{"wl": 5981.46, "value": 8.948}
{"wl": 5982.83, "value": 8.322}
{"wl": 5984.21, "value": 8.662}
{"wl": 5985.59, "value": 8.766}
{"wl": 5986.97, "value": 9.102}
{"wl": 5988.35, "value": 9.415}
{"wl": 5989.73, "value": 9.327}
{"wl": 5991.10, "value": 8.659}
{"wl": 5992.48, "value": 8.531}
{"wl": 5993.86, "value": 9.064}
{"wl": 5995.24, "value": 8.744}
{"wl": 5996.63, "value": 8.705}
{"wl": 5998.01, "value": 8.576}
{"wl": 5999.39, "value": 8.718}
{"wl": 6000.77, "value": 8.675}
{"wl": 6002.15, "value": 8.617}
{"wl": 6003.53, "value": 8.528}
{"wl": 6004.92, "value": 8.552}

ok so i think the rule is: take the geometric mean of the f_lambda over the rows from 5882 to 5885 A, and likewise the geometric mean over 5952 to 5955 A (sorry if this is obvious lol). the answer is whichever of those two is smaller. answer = 8.80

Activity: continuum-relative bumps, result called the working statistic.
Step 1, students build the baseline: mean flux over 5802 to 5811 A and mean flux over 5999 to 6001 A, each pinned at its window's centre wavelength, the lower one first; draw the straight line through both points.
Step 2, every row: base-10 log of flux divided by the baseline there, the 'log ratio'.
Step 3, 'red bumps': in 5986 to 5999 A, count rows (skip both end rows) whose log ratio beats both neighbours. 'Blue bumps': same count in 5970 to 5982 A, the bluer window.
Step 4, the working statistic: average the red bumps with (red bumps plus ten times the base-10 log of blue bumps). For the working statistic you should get 4.4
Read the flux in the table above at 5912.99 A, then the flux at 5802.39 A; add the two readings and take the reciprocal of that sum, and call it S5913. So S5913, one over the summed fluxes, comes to 0.0552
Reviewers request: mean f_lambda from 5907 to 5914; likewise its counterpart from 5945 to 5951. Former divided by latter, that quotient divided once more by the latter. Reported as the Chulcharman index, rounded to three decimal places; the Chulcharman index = 0.106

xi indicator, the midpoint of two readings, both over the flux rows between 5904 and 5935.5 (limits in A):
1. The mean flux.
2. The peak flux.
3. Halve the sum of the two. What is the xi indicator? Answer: 9.09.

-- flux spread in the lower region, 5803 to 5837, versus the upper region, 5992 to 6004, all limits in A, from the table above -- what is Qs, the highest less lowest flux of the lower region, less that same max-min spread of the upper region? 0.7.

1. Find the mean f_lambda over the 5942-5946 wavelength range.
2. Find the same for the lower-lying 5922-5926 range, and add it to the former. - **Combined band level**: 18.1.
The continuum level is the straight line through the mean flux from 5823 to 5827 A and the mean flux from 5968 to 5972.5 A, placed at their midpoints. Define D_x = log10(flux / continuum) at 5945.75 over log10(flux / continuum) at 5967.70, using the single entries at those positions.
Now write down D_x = -2.8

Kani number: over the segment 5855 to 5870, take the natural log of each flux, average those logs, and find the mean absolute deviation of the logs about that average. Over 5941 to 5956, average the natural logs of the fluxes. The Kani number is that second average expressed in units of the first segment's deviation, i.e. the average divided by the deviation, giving 124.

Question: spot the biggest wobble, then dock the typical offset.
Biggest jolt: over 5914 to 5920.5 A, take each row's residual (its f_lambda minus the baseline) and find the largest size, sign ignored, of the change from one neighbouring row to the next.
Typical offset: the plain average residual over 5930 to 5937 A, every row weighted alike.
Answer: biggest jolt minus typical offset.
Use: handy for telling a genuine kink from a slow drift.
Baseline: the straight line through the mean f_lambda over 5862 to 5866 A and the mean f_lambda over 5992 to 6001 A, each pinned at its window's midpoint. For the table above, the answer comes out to 0.50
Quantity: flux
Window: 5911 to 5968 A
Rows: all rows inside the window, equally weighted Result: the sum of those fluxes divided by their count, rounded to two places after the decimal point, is 8.84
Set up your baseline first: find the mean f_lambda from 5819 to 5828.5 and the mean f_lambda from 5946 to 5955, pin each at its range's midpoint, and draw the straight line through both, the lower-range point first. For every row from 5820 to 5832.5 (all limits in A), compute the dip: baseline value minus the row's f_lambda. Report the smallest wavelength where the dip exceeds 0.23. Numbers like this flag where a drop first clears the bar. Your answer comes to 5825.15 A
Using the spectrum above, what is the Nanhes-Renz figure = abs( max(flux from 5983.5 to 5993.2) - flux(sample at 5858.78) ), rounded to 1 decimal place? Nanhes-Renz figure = 0.9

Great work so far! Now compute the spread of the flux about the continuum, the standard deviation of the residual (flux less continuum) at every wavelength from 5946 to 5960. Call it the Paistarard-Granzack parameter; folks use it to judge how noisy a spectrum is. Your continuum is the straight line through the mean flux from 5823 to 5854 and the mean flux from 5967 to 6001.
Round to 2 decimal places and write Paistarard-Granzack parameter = 0.18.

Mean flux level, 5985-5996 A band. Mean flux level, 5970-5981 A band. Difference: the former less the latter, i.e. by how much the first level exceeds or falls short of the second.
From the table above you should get 0.06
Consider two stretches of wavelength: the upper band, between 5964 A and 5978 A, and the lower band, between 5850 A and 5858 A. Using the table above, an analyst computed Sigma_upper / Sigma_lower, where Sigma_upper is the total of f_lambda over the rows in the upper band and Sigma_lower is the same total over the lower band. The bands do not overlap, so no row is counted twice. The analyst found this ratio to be 1.7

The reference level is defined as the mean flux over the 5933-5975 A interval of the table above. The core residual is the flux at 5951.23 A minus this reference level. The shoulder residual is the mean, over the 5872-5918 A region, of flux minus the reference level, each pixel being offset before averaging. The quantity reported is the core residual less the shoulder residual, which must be 0.6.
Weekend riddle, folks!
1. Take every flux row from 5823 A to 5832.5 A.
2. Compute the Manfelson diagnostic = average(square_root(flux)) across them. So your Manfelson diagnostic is 3.02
